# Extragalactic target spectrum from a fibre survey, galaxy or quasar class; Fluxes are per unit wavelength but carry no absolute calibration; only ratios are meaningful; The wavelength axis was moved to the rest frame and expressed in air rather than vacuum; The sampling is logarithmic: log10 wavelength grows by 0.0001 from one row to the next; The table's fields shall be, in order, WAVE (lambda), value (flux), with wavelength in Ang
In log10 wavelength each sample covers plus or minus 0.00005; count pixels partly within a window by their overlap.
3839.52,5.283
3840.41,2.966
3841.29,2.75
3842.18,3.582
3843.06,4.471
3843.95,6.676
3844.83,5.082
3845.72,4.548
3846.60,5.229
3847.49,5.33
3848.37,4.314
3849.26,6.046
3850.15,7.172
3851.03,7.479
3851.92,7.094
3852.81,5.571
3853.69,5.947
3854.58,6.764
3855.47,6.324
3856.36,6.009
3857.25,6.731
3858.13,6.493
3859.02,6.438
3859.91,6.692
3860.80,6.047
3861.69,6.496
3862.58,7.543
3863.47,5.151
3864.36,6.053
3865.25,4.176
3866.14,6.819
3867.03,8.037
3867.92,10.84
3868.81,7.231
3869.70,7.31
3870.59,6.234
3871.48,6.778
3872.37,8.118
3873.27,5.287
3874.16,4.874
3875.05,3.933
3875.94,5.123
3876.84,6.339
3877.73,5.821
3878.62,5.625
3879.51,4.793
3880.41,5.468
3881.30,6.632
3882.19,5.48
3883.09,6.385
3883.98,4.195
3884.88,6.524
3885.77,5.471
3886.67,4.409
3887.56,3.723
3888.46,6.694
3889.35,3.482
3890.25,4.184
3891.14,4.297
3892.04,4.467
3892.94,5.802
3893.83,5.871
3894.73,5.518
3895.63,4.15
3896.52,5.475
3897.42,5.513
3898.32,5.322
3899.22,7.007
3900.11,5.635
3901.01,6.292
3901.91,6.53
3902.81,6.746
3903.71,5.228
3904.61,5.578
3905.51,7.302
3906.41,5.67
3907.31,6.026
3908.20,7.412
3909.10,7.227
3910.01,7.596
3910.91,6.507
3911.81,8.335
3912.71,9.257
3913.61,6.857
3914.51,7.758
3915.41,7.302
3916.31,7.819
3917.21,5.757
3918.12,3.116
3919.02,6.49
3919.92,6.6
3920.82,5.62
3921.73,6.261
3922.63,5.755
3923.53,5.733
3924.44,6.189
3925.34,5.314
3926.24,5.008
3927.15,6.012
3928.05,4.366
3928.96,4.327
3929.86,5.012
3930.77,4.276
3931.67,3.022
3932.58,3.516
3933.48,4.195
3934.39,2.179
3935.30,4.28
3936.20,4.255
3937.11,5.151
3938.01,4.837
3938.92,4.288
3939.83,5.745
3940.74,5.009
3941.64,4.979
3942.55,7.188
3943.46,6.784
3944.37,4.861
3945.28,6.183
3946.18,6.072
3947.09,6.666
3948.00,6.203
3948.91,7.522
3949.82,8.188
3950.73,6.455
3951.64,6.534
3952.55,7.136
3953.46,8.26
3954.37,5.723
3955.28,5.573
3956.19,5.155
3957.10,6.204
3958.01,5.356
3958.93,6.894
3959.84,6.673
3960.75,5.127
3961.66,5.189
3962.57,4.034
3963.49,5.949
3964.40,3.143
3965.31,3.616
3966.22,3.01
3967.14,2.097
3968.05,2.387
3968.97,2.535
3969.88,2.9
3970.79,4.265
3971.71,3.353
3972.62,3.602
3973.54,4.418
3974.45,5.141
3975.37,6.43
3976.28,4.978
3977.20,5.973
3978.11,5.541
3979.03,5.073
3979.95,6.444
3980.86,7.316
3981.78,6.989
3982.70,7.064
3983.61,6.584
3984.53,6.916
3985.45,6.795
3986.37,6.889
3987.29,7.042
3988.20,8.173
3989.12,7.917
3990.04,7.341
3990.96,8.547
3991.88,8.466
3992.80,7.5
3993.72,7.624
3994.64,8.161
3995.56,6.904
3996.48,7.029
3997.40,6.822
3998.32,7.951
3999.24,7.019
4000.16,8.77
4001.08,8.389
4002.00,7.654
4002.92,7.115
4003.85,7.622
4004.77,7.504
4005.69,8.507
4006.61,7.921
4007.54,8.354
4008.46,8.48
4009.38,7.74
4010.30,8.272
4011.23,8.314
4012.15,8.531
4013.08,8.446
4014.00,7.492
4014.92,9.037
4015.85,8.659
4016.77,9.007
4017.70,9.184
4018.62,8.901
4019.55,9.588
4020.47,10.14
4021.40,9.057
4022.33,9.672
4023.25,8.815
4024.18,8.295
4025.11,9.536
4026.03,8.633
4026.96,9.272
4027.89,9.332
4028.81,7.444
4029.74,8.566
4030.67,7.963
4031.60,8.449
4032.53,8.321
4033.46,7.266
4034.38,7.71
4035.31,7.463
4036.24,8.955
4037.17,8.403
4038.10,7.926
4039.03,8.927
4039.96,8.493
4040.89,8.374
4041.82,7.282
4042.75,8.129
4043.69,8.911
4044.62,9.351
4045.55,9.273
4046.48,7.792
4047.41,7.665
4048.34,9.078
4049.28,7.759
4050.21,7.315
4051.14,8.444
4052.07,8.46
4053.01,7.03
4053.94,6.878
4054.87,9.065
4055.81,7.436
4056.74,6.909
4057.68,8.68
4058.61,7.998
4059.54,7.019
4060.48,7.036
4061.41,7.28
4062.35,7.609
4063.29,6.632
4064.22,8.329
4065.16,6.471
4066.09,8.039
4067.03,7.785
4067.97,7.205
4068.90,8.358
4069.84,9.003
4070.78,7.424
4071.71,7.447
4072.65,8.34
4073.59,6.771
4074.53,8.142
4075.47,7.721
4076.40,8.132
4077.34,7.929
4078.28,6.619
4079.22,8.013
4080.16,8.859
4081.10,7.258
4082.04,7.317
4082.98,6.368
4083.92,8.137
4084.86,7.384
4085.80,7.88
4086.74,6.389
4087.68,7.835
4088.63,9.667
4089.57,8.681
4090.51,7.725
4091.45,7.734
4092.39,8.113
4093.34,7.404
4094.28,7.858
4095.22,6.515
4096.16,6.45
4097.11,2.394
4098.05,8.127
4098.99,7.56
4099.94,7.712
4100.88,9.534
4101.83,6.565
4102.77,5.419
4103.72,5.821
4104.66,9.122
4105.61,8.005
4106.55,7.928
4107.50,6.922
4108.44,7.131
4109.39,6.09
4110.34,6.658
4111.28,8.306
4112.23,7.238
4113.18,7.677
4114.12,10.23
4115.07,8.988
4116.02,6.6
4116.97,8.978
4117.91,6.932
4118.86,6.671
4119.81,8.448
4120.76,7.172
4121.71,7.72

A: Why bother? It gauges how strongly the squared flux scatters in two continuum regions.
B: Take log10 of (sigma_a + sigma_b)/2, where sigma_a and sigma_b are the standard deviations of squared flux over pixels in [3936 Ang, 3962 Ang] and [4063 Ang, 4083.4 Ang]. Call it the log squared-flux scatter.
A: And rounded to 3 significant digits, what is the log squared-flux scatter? 1.09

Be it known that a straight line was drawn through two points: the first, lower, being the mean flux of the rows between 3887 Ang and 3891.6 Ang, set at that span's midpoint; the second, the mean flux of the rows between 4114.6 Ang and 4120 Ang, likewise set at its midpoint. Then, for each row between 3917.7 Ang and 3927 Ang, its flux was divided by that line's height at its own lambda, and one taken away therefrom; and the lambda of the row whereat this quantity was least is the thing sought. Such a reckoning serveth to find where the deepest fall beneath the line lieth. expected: 3918.12 Ang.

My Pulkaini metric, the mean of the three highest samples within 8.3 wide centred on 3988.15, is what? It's 8.4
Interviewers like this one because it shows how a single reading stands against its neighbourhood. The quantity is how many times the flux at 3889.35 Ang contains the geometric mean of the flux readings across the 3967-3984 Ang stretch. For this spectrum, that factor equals 0.76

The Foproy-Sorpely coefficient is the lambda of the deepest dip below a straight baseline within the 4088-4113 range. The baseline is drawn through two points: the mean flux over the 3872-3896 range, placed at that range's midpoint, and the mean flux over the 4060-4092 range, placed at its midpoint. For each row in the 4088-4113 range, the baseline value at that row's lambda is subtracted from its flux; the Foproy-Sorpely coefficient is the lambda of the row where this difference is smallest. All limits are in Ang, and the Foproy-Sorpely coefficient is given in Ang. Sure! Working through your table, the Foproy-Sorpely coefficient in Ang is 4097.11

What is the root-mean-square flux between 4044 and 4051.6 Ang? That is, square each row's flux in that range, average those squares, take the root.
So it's 8.4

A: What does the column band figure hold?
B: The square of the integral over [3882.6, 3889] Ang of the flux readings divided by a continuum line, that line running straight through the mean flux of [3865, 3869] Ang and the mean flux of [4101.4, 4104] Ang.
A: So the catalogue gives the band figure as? 21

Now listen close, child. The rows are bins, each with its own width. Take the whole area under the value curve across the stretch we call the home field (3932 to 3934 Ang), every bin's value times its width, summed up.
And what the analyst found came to 7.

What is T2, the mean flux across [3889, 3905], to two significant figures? 5.4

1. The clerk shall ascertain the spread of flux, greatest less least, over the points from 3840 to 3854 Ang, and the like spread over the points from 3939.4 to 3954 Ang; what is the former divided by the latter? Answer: 1.39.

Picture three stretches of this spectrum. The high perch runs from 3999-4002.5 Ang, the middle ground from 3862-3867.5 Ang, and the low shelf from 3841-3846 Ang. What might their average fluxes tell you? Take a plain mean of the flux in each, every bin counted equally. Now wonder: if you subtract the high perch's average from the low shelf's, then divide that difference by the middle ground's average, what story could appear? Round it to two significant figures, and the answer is -0.55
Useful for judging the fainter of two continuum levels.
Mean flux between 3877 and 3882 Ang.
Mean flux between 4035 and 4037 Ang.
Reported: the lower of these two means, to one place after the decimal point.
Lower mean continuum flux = 5.7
